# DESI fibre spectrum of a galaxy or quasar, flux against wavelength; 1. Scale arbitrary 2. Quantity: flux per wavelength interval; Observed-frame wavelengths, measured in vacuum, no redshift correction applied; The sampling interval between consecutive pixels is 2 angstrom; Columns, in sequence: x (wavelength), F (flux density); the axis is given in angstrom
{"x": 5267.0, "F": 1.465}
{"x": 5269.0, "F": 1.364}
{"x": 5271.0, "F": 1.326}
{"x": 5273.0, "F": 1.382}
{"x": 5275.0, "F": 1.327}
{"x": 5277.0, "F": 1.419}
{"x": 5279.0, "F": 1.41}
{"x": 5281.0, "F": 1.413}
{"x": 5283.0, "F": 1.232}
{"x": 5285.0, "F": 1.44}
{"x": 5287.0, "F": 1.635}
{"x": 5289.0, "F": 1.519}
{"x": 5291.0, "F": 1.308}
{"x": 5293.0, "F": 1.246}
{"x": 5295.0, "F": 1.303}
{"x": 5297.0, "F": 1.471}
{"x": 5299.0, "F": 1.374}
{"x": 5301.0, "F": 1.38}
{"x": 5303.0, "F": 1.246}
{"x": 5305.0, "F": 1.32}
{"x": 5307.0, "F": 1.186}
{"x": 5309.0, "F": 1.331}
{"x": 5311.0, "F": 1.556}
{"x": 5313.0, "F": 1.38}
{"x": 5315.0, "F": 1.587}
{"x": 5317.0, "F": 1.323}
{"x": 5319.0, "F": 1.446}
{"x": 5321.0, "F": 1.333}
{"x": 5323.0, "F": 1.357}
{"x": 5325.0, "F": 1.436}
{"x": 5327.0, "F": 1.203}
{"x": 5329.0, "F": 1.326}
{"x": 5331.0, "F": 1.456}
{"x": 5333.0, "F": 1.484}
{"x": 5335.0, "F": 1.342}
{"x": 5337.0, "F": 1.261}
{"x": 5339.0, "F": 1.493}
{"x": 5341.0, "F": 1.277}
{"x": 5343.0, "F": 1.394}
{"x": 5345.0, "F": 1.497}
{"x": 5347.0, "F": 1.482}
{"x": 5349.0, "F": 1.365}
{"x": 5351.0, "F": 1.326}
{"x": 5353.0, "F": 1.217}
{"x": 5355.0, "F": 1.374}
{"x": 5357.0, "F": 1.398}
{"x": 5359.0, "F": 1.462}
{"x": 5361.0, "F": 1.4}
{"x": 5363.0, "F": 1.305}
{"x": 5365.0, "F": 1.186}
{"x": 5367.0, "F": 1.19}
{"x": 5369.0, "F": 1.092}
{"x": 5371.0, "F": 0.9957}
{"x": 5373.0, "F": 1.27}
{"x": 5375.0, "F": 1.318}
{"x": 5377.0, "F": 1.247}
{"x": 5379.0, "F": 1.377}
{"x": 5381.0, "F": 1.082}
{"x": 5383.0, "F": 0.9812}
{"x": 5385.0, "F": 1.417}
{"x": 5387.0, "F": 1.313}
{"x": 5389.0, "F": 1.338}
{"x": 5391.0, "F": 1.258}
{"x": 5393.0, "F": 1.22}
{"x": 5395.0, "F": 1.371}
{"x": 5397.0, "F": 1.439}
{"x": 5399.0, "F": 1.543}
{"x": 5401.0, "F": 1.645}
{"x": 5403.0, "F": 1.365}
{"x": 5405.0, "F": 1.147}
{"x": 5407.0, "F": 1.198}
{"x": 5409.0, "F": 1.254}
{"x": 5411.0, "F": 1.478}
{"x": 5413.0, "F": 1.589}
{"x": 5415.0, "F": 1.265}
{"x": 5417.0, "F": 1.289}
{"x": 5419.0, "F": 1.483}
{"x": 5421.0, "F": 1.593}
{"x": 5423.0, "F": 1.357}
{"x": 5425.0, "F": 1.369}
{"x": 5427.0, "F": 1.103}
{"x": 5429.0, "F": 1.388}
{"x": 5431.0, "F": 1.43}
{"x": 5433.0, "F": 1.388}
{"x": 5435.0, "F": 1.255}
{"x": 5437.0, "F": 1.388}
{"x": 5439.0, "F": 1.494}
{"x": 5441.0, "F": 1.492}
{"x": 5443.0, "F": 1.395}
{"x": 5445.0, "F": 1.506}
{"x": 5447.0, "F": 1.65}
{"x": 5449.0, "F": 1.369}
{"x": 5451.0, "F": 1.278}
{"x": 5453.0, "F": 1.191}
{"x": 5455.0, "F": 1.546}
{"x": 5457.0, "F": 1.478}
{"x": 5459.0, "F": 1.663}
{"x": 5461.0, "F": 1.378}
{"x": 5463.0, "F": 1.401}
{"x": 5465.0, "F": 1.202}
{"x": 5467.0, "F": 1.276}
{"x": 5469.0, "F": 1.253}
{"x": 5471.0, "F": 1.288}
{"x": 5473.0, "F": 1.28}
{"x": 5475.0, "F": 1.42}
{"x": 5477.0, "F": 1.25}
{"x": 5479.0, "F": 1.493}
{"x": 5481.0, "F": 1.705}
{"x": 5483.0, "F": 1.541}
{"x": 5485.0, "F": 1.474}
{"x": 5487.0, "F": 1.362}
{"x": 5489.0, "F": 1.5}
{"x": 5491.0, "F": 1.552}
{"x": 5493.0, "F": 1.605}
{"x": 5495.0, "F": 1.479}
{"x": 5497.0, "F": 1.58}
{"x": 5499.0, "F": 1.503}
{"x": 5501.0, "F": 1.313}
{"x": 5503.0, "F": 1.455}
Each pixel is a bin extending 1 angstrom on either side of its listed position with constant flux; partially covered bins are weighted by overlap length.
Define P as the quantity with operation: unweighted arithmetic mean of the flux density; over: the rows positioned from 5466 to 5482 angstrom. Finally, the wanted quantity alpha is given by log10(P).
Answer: 0.137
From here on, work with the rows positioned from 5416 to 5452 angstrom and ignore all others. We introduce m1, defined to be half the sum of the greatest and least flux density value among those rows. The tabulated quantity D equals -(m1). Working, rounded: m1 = 1.38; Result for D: -1.38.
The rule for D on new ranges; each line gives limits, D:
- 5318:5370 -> -1.29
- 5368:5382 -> -1.19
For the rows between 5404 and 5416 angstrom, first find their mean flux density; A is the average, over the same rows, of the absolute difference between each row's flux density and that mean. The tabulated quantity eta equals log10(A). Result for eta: -0.85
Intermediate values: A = 0.14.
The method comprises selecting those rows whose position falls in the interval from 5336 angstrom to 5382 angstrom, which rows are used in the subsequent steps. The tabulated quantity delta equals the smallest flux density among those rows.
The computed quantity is 0.9957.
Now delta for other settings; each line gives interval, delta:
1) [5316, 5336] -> 1.203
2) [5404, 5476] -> 1.103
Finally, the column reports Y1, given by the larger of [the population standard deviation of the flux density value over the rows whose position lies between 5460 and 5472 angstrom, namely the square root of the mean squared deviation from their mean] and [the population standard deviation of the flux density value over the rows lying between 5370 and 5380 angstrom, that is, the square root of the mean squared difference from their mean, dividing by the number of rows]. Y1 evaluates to 0.131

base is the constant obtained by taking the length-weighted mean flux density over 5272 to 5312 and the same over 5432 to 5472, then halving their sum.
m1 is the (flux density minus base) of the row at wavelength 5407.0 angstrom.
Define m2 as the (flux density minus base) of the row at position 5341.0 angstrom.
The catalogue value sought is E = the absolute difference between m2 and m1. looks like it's 0.079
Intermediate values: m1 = -0.19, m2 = -0.11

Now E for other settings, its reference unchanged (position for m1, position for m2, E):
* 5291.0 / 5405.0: 0.161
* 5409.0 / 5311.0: 0.302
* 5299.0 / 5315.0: 0.213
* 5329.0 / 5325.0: 0.110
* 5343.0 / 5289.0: 0.125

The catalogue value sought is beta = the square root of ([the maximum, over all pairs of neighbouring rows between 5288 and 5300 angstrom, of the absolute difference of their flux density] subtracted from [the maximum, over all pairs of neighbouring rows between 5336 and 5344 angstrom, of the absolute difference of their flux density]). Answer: 0.14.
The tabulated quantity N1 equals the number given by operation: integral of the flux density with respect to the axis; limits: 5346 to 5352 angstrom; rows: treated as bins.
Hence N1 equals 8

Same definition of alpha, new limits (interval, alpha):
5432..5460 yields 0.157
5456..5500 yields 0.158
